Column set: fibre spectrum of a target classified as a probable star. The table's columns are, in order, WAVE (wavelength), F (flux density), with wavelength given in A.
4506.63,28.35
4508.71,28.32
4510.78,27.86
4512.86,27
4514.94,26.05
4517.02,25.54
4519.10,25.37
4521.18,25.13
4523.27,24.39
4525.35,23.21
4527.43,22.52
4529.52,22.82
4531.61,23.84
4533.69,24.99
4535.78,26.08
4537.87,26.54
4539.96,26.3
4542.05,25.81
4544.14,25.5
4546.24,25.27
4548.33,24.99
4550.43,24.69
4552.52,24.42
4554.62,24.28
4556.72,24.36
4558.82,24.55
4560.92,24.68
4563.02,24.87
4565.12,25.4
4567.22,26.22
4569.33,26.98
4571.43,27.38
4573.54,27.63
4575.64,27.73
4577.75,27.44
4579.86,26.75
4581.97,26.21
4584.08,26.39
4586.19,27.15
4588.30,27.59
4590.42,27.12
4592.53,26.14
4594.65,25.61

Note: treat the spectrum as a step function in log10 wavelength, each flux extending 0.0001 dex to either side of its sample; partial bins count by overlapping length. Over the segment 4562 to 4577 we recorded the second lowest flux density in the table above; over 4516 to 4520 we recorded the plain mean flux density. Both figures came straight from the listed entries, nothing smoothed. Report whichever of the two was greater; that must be 25.5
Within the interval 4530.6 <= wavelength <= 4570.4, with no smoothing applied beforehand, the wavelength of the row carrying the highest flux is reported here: 4569.33 A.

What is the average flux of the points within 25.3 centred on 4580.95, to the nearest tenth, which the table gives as 27.0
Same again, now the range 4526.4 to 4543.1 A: 24.9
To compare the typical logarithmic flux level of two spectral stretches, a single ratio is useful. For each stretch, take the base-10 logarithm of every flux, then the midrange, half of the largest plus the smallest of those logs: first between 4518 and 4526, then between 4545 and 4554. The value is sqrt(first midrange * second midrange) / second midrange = 0.996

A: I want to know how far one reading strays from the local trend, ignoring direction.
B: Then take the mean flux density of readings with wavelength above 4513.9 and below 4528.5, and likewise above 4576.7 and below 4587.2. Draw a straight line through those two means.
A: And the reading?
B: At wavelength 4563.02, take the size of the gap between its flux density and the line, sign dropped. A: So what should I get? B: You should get 1.2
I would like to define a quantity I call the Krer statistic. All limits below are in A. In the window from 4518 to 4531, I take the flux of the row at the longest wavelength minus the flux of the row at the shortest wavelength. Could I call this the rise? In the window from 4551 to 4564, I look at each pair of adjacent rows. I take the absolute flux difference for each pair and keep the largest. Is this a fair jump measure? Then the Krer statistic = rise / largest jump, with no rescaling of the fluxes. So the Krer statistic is -13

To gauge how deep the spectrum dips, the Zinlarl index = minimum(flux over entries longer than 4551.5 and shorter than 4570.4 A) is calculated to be 24.28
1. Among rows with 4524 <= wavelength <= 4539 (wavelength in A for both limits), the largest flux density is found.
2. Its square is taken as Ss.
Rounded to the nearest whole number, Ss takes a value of 704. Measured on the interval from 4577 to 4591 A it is 761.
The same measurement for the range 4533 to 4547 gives 704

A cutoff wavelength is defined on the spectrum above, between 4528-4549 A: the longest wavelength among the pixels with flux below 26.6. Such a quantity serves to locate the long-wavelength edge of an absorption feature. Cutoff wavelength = 4548.33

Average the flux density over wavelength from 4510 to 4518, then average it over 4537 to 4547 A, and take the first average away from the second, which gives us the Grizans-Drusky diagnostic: -0.7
